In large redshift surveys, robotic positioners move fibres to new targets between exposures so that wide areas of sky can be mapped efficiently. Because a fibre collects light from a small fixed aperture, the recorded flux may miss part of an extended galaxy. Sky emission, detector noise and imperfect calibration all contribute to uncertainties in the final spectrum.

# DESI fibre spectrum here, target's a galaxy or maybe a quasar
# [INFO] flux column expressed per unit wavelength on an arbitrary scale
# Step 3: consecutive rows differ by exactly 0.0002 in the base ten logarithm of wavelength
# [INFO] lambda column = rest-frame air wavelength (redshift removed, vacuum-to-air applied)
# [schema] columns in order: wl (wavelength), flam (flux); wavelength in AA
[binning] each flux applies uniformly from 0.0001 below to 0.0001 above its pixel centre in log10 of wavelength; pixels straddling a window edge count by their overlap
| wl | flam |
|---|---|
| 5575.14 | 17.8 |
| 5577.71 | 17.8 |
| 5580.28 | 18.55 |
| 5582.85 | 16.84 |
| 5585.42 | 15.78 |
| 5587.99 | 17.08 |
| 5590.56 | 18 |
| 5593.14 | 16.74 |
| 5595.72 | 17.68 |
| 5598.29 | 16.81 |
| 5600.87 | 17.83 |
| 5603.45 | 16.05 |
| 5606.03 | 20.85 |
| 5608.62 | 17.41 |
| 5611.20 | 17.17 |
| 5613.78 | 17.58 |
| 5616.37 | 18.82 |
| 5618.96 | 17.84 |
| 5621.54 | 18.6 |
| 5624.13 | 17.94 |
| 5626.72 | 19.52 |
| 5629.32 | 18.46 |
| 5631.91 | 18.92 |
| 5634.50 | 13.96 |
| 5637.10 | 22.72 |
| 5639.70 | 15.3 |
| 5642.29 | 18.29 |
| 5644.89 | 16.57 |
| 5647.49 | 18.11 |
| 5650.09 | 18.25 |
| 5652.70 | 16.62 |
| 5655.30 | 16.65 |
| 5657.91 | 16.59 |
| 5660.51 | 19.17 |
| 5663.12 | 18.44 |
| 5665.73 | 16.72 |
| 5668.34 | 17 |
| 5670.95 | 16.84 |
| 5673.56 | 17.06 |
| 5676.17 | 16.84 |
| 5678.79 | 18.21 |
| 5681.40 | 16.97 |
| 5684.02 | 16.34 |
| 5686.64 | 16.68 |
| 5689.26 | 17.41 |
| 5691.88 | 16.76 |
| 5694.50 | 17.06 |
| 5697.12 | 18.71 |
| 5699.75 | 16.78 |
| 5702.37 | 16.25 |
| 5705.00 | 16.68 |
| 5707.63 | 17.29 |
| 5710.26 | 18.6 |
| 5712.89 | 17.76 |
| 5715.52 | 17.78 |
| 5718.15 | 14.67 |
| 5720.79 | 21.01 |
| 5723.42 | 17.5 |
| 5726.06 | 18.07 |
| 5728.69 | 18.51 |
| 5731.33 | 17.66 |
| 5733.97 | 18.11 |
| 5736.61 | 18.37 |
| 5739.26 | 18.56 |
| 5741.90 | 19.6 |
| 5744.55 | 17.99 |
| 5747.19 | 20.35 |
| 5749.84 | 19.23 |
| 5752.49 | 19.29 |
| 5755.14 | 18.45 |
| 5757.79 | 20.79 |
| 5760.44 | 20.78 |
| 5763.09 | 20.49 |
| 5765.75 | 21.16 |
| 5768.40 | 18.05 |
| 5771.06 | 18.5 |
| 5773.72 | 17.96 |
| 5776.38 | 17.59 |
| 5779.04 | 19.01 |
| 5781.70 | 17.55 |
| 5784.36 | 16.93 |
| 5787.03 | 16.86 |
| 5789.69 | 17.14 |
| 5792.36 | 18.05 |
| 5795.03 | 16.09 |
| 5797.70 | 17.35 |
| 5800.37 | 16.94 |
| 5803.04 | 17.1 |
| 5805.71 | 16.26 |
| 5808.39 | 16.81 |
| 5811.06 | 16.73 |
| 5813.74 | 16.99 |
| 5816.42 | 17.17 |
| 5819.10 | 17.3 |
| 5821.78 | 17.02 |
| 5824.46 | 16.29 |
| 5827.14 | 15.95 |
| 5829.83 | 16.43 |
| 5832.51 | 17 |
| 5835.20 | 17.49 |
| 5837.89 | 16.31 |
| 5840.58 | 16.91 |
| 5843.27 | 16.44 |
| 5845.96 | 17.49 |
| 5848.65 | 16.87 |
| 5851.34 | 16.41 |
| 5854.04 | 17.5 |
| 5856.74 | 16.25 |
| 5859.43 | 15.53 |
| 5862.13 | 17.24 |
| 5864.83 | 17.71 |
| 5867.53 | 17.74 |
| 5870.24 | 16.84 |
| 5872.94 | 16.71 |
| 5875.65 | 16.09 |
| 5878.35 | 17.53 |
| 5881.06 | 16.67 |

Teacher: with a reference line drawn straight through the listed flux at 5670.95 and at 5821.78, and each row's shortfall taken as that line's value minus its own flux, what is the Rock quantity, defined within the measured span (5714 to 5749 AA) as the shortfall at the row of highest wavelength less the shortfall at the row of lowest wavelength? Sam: -2.5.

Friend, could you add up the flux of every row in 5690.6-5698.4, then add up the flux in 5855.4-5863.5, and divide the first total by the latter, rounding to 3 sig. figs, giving 1.07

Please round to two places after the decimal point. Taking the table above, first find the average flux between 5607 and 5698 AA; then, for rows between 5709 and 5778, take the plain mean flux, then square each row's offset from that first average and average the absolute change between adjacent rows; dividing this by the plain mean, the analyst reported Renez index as 0.17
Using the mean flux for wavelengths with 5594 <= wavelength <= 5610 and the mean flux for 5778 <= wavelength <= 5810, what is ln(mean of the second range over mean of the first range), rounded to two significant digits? -0.034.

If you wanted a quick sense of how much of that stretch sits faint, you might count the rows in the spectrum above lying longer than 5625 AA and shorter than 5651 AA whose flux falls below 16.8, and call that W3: 3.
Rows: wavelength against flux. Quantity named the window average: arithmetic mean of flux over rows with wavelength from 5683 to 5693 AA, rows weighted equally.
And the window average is 16.8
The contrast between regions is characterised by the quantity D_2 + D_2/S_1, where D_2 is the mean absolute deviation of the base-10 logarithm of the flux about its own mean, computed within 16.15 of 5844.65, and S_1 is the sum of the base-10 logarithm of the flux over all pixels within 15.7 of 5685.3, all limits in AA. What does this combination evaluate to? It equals 0.0136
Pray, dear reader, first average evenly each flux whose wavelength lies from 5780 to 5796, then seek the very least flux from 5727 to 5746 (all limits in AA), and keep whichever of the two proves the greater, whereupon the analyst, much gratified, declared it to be 17.7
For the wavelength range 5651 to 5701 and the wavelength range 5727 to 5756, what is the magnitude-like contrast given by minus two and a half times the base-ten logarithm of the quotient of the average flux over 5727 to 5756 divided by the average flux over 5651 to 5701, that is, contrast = -0.09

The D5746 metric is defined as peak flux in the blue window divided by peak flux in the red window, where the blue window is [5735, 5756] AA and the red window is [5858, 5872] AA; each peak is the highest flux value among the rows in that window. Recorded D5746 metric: 1.15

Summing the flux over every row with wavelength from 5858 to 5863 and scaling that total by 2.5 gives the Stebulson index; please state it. 82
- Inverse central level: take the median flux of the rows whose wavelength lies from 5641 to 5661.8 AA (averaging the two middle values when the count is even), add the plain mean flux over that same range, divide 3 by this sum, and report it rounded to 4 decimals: 0.0859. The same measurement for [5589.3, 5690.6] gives 0.0857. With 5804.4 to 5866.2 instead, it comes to 0.0891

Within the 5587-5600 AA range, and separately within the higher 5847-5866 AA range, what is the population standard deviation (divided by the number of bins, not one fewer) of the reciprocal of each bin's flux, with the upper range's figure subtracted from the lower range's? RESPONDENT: -0.0009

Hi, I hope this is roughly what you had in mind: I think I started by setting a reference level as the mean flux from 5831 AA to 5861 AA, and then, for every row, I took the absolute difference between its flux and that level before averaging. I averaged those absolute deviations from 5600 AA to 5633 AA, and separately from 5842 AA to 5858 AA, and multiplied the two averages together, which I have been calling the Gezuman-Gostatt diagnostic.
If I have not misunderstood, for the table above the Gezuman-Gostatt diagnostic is 0.73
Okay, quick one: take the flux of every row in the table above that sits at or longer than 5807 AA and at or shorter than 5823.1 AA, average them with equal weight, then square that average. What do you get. 289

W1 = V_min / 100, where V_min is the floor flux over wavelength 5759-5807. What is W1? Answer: 0.1609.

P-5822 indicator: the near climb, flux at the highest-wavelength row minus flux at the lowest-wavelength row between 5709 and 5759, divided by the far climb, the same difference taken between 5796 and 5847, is 15.6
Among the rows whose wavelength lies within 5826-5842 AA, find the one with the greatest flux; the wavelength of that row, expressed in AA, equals 5835.20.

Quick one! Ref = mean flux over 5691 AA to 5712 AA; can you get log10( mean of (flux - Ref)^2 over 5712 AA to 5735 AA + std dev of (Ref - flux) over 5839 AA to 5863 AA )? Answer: 0.5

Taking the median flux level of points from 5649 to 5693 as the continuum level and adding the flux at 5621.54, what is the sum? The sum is 35.4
